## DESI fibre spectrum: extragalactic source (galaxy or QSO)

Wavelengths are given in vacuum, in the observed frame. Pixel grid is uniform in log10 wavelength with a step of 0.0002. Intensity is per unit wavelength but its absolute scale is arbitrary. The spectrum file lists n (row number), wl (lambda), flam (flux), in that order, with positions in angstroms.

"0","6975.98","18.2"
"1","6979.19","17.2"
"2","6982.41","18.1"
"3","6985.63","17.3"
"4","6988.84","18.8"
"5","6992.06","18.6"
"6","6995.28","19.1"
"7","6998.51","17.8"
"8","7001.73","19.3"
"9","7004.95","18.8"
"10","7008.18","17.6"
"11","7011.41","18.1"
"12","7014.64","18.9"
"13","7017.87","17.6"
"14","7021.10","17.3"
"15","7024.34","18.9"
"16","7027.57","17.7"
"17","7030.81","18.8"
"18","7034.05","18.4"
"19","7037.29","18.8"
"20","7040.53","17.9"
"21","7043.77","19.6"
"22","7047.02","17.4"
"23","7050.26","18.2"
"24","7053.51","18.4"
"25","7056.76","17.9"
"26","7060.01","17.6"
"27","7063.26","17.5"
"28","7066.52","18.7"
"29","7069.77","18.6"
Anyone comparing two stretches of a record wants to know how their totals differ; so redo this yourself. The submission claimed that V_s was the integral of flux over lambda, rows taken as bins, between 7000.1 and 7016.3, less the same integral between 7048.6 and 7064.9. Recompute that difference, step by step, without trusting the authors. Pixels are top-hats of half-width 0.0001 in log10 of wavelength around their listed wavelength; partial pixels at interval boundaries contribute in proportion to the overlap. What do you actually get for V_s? 8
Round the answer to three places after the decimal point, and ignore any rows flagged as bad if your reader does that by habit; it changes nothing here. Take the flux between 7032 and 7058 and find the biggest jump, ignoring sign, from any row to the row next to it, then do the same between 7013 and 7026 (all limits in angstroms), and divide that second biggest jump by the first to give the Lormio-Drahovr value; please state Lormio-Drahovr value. 0.727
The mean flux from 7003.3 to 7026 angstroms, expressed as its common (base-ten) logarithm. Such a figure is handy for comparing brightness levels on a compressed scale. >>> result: 1.26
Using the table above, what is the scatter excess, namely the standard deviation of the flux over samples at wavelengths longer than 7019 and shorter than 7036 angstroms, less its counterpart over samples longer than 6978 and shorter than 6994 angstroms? -0.03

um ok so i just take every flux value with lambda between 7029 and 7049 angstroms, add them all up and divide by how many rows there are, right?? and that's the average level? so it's 18.5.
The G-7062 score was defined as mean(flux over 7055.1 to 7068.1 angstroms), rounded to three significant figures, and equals 17.9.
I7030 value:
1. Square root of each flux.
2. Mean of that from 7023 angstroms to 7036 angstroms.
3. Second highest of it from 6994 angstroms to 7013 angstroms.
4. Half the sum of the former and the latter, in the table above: 4.33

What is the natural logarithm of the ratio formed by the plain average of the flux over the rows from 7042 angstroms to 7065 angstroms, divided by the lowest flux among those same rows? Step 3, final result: 0.039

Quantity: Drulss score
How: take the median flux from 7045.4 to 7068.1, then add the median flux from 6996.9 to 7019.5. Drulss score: 36.0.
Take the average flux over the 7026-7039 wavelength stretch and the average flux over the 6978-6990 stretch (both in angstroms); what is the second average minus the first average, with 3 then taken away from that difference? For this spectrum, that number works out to -3.58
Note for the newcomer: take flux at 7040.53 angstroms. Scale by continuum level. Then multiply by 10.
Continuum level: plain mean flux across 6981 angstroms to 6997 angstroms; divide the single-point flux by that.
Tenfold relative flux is 9.7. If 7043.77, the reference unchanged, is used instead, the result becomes 10.7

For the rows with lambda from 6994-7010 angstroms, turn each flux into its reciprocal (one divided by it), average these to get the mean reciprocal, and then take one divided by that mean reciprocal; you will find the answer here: 18.5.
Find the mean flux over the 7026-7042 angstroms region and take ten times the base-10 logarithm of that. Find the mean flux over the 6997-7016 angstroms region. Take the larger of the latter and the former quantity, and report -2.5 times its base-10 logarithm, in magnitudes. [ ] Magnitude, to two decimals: -3.16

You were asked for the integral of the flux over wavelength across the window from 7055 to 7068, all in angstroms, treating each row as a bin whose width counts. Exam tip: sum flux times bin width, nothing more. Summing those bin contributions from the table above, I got 233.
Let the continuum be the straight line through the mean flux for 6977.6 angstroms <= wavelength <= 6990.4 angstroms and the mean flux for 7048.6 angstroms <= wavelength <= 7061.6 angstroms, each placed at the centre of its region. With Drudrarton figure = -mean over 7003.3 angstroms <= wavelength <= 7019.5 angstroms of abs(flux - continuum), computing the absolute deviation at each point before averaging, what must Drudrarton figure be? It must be -0.54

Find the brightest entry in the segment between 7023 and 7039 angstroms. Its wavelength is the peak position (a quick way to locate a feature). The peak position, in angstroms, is 7024.34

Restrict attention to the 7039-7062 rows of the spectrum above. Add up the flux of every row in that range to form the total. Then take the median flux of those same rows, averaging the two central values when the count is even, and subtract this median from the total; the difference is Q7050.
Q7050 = 109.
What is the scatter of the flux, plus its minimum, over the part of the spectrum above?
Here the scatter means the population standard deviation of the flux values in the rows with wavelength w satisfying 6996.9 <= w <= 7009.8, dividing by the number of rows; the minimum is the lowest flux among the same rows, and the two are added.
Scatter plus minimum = 18.3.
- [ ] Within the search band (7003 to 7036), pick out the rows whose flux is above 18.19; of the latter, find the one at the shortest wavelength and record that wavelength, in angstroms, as 7004.95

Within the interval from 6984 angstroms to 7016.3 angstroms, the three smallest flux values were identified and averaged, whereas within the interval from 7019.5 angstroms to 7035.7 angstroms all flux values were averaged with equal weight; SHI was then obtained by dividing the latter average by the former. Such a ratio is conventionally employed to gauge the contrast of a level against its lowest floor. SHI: 1.04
